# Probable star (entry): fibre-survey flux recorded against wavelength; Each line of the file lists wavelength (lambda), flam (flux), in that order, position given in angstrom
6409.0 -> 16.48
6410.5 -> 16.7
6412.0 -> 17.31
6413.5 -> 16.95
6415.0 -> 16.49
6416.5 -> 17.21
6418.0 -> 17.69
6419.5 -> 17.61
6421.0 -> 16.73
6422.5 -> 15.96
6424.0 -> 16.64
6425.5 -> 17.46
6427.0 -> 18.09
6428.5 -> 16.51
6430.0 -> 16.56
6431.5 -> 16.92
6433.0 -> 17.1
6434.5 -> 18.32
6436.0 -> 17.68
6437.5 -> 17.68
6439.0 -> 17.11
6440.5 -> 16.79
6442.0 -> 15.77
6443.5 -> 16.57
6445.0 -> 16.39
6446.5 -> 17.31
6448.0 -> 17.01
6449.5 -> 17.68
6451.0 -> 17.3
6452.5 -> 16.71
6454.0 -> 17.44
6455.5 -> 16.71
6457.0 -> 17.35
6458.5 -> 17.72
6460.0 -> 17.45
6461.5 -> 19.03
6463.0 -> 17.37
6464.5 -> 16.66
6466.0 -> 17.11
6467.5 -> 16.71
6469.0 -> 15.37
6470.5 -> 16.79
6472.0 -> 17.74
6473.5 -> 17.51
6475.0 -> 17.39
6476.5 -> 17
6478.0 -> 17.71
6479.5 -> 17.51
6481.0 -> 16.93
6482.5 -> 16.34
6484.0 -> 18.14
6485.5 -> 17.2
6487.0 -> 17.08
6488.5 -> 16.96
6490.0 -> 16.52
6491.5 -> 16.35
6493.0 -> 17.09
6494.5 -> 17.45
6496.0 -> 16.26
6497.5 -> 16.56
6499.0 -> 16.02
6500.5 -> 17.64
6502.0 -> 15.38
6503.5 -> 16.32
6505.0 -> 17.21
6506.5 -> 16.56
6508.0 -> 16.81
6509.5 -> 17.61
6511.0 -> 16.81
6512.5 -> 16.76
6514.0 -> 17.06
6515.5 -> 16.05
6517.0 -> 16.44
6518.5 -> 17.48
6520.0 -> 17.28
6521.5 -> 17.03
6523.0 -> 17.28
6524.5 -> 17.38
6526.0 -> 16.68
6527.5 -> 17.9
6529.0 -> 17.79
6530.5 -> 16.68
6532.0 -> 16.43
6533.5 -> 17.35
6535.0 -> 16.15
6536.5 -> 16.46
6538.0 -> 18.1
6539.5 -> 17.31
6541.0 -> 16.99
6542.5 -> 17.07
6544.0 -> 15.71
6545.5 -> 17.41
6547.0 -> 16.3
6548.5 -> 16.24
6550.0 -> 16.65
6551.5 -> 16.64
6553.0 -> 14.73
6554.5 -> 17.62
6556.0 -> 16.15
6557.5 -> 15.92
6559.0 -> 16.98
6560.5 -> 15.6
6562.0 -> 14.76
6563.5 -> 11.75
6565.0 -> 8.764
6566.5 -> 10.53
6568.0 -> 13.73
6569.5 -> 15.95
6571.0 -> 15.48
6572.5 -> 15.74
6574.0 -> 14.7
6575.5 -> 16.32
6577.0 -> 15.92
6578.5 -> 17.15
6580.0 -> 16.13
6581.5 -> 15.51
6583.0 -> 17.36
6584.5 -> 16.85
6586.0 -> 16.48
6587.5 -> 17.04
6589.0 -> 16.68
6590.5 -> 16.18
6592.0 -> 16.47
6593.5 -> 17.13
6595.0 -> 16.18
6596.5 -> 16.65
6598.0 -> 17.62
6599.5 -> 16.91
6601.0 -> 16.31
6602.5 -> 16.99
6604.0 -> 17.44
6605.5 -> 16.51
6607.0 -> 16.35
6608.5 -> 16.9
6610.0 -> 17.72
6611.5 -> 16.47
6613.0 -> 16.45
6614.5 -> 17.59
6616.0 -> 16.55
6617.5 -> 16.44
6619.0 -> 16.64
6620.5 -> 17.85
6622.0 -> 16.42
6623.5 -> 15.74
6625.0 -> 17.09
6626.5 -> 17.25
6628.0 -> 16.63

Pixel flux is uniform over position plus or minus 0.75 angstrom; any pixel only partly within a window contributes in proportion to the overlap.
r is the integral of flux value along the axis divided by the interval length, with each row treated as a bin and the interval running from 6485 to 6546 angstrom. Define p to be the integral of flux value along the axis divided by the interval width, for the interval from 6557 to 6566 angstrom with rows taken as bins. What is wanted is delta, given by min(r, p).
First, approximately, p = 13.8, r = 16.9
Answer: 13.8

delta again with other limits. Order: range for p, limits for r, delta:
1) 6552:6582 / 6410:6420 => 15.0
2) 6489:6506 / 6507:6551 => 16.6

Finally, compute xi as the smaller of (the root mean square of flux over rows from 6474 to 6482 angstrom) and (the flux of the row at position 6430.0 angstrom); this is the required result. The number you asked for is 16.6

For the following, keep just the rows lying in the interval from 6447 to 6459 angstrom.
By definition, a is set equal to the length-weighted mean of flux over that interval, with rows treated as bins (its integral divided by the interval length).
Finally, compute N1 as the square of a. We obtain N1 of 297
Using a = 17.2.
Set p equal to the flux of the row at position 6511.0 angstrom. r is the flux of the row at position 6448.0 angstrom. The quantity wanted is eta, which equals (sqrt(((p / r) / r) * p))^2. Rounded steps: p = 16.81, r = 17.01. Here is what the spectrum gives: 0.98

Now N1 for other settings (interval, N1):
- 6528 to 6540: 291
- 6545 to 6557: 270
